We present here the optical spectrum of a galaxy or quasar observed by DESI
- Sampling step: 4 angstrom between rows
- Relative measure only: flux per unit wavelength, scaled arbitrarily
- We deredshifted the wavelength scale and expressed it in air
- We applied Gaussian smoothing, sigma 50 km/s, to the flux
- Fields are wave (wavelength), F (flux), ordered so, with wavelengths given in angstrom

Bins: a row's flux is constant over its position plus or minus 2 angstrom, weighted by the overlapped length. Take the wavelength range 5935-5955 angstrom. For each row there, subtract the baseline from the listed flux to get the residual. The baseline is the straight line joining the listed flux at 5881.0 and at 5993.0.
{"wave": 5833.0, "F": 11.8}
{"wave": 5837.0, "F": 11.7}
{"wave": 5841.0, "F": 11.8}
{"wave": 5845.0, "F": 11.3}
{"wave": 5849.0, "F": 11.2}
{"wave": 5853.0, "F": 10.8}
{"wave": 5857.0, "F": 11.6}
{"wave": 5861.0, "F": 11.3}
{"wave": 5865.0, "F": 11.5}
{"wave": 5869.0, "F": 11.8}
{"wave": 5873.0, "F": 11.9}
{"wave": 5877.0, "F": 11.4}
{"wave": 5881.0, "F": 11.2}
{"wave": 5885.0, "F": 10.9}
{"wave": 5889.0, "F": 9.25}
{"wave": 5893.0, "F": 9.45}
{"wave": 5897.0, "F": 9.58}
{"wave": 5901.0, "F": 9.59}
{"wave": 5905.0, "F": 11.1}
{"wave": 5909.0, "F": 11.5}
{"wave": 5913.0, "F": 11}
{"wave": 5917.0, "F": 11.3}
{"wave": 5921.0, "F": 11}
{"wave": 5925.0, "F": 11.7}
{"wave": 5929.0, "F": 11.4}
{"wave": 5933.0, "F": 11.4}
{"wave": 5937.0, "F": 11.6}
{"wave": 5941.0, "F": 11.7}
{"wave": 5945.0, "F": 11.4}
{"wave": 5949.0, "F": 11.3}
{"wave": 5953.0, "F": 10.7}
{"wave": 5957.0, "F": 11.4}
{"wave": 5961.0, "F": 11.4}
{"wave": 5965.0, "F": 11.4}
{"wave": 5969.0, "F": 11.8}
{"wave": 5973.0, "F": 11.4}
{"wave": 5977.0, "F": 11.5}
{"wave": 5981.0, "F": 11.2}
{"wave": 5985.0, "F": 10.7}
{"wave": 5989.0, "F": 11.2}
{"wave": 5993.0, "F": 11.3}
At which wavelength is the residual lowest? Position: 5953.0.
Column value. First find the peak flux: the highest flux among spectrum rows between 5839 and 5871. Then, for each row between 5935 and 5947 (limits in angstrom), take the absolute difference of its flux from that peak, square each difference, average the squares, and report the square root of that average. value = 0.26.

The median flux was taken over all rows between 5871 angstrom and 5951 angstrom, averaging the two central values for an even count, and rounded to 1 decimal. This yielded 11.3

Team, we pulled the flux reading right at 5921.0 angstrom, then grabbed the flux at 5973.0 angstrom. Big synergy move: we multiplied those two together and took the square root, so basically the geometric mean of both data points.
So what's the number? 11.20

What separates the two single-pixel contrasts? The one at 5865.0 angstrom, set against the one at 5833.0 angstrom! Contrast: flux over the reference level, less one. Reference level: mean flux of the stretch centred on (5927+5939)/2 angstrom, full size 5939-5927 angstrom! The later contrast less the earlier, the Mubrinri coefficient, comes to -0.026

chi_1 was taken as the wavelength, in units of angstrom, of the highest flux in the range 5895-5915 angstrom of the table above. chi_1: 5909.0 angstrom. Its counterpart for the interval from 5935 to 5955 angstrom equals 5941.0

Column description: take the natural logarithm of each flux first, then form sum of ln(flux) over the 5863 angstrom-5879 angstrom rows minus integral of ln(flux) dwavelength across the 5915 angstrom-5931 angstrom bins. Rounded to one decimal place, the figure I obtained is -29.0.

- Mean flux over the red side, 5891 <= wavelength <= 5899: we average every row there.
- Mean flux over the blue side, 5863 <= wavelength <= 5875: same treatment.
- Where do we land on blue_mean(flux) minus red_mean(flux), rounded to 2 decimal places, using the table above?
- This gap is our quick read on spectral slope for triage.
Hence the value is 2.22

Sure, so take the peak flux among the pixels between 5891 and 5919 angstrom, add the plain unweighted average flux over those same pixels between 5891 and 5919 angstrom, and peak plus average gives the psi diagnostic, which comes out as 22.0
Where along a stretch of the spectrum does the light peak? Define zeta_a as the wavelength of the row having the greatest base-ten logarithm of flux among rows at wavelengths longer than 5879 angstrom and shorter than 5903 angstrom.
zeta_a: 5881.0 angstrom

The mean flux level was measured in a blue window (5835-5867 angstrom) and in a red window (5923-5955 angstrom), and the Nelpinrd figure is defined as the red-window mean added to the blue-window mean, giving 22.8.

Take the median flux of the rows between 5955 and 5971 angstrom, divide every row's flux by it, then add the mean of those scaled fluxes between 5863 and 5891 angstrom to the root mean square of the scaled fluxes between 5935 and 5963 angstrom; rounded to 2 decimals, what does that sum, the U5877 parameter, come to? 1.97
